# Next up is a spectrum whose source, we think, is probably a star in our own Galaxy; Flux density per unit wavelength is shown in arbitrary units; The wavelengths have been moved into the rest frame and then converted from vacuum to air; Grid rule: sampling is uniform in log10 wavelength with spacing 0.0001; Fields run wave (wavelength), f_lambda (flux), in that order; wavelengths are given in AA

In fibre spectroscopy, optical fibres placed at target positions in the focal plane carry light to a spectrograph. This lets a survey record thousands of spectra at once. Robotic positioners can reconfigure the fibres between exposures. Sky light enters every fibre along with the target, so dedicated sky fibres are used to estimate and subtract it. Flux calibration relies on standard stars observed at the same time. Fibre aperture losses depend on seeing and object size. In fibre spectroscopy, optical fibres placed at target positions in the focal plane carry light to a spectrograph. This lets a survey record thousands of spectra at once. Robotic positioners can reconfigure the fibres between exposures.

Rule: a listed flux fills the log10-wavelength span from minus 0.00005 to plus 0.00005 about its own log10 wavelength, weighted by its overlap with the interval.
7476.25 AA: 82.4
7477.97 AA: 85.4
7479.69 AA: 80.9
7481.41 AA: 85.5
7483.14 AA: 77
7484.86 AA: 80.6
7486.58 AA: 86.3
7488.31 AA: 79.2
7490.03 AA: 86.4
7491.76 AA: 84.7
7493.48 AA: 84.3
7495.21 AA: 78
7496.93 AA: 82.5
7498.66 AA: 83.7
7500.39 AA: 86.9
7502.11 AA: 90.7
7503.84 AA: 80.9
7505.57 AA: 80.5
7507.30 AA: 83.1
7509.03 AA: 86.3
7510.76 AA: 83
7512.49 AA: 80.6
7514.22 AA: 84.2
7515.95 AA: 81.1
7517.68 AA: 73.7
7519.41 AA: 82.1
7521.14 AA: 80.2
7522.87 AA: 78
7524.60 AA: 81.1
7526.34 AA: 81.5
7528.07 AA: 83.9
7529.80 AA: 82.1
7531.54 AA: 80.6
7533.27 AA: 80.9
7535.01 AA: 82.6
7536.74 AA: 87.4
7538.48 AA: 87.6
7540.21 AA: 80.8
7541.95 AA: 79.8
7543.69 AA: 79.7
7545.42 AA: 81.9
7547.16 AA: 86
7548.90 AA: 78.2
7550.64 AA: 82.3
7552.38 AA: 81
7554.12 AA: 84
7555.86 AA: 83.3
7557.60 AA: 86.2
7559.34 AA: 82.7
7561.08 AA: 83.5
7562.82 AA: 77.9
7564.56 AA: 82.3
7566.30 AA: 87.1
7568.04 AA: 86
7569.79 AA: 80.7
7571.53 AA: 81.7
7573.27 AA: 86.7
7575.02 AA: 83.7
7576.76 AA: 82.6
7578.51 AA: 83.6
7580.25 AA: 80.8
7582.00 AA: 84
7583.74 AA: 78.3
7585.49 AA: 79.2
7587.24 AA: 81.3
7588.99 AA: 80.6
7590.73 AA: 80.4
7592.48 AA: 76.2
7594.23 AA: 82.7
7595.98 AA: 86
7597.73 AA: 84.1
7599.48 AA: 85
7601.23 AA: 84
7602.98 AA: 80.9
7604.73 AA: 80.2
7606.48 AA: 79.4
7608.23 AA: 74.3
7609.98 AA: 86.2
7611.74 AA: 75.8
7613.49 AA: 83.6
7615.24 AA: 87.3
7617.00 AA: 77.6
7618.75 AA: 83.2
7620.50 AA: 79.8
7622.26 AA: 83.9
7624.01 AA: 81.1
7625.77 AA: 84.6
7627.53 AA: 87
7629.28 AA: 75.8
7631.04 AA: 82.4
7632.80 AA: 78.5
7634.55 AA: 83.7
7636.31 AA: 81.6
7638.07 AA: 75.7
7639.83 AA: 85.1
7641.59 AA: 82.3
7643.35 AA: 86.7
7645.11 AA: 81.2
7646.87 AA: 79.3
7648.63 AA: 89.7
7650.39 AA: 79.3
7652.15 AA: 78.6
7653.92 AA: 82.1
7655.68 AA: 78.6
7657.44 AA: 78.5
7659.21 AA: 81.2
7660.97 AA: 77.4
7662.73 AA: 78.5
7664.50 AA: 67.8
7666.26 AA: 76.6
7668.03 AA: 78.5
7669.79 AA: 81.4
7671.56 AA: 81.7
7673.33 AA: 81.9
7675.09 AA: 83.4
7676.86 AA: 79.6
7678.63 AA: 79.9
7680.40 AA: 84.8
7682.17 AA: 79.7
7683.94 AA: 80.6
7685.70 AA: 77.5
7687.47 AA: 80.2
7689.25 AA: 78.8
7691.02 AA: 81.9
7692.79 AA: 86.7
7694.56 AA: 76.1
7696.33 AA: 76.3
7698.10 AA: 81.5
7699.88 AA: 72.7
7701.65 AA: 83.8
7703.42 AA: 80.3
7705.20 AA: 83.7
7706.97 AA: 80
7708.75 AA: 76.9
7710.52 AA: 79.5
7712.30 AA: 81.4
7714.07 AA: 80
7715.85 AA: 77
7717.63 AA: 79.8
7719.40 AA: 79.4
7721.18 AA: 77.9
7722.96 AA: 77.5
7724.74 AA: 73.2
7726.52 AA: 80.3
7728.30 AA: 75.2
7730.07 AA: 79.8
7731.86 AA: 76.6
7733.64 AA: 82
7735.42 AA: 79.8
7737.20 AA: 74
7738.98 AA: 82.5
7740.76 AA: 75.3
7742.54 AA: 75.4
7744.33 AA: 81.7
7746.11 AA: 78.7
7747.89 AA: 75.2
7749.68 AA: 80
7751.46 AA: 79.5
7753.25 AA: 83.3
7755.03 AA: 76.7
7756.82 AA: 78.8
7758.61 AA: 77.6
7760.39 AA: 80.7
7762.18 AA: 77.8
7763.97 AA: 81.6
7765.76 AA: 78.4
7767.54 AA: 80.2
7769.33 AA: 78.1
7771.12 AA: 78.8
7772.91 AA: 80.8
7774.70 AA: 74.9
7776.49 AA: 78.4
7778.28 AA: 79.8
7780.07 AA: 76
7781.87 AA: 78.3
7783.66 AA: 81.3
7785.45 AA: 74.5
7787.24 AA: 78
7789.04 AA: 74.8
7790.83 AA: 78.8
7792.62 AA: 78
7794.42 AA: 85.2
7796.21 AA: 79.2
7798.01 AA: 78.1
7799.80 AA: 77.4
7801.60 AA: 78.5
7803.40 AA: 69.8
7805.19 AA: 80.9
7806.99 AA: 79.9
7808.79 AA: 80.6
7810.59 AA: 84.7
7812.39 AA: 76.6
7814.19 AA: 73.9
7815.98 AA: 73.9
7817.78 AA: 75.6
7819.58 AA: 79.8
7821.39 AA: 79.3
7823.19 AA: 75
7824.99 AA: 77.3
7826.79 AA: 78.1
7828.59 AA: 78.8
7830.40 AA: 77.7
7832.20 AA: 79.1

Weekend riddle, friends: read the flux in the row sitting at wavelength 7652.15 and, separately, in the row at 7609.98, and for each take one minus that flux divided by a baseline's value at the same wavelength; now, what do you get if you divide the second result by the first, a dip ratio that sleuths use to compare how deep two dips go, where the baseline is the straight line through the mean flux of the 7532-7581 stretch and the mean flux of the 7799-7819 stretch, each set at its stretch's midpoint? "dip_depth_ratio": -2.0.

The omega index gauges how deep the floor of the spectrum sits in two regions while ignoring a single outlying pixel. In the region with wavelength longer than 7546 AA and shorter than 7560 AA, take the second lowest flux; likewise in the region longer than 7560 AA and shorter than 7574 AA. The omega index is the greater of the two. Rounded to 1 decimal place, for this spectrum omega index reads 81.0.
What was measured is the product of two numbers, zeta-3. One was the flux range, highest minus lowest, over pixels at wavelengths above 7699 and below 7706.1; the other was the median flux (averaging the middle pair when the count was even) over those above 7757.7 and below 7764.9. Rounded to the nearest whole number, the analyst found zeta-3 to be 880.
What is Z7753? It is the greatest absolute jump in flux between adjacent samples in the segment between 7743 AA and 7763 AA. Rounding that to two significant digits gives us 6.6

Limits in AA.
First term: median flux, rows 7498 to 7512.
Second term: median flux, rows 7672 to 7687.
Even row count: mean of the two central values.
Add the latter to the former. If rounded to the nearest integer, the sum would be 164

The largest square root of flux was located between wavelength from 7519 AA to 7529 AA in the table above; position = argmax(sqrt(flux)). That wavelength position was 7528.07 AA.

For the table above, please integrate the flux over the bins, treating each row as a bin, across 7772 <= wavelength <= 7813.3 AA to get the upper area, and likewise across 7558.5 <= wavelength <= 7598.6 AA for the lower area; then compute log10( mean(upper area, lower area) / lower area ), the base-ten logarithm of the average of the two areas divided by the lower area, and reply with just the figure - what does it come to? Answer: -0.004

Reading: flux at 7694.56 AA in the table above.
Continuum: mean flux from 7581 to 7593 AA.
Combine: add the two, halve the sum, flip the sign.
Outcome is -78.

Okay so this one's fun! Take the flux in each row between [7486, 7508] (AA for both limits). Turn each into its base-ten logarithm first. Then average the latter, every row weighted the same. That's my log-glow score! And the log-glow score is 1.92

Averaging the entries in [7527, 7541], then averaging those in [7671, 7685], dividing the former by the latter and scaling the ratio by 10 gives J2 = 10.2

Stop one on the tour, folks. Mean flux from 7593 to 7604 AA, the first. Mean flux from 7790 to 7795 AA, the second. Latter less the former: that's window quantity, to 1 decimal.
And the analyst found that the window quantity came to -3.1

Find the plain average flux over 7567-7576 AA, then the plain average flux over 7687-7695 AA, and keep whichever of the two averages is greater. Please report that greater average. 83.8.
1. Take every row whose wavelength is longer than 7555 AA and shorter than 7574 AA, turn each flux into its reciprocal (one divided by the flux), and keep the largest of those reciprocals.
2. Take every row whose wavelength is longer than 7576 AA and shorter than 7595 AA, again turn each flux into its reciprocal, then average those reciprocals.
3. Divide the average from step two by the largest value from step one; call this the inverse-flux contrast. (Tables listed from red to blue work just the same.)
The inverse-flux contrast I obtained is 0.964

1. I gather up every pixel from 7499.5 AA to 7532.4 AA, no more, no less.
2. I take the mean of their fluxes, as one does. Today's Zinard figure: 82.1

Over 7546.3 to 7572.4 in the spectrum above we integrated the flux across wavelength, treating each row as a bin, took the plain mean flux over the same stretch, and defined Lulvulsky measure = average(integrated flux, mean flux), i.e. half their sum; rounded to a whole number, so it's 1123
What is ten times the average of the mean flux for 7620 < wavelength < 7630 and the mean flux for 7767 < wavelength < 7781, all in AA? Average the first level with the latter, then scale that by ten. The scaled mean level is 802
